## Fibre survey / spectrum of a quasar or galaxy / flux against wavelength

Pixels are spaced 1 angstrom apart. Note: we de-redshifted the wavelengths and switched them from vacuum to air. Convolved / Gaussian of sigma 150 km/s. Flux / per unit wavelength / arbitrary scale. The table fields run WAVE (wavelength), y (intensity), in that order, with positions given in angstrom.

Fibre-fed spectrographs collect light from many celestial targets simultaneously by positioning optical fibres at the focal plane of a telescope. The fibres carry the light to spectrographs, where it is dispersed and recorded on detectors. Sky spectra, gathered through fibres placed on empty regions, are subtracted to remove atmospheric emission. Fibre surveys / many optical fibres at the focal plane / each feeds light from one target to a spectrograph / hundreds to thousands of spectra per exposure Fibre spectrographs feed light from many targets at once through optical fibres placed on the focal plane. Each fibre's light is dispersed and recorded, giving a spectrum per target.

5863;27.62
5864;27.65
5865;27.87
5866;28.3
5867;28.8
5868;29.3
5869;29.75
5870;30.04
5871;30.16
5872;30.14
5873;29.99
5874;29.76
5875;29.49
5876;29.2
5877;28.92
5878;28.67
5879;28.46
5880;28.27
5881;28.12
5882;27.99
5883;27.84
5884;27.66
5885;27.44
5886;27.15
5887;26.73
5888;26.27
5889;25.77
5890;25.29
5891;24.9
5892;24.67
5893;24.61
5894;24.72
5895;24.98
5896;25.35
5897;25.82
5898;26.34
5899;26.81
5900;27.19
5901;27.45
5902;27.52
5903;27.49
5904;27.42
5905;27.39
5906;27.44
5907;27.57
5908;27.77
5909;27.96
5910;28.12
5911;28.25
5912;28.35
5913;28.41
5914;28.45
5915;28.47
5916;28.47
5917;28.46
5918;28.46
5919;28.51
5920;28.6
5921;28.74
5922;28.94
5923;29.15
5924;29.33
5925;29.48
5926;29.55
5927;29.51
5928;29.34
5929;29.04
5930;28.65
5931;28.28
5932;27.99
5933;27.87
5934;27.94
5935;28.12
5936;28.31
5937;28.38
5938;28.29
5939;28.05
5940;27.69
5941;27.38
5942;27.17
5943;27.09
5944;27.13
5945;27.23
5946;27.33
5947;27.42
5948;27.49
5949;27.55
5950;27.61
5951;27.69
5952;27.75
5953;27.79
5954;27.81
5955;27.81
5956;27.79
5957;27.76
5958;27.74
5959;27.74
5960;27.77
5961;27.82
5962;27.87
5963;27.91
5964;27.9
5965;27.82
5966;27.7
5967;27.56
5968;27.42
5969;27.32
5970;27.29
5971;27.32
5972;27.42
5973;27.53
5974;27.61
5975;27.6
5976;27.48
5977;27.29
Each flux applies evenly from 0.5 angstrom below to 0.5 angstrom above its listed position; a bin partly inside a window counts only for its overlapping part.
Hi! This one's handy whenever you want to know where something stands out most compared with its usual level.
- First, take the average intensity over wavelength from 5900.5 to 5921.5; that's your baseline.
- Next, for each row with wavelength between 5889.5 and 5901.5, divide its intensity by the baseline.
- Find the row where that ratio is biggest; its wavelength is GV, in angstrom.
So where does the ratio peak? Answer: 5901 angstrom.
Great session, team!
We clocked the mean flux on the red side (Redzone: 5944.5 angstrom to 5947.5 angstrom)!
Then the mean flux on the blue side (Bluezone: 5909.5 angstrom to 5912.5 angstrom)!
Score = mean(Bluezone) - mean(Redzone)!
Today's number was 1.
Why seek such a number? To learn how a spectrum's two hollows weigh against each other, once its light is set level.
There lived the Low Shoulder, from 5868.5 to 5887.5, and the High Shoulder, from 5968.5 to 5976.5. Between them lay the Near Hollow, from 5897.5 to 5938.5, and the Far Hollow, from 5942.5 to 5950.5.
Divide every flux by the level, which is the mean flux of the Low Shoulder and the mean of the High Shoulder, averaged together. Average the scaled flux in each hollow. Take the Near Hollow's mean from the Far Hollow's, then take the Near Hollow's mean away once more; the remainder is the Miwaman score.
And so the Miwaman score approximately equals -1.04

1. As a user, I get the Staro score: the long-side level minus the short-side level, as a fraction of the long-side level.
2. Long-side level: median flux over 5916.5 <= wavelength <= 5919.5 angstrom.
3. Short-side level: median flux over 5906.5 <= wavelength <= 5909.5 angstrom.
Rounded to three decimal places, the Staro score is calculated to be 0.024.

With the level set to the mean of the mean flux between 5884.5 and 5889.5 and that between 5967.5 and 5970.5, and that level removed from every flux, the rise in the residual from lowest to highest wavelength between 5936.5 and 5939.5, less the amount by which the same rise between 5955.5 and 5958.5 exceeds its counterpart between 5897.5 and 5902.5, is 0.9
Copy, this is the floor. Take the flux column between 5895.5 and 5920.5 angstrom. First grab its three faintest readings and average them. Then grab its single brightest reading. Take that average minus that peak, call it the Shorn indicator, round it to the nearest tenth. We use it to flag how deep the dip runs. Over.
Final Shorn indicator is -2.8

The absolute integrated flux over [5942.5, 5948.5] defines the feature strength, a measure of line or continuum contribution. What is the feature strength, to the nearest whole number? 164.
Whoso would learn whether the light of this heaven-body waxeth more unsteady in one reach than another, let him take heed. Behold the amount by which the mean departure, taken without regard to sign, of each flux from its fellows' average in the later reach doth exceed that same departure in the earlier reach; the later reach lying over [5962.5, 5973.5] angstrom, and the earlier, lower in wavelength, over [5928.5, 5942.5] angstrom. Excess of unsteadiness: -0.2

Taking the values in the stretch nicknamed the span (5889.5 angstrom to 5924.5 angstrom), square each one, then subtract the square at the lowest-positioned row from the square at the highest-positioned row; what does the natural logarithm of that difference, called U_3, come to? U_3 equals 5.40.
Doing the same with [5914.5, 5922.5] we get 3.30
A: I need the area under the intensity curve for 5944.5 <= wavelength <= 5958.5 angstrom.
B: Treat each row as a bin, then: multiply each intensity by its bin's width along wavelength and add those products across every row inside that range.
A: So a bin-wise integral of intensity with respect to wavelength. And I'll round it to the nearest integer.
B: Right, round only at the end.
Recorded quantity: 387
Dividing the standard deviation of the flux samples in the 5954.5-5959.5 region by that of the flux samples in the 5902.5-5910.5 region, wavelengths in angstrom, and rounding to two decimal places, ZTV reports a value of 0.11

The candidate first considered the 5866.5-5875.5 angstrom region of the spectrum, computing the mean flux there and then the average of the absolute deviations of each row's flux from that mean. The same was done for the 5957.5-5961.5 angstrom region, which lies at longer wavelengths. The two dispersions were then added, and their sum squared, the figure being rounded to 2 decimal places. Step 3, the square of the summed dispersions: 0.14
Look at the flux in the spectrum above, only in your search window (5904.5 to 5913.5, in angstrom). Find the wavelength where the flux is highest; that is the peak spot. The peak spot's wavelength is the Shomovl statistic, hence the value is 5913 angstrom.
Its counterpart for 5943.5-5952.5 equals 5952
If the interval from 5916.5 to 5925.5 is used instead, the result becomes 5925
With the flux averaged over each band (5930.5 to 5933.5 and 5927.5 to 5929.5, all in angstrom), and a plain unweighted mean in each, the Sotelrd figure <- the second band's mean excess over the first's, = 1.1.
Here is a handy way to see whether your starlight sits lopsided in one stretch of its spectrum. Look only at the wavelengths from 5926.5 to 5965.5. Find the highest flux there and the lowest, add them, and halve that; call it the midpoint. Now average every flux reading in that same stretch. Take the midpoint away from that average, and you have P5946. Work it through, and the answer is -0.41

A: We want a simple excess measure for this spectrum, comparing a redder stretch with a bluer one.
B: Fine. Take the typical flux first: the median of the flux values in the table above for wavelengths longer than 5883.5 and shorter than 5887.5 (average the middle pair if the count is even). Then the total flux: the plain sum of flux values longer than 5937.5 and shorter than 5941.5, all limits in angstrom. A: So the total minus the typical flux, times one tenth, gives 8.41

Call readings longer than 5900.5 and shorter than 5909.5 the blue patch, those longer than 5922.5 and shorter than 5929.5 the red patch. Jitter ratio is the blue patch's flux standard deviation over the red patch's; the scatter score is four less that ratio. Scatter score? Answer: 3.0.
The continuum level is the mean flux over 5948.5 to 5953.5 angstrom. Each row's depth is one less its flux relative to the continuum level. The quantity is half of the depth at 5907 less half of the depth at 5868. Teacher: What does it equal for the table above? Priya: 0.031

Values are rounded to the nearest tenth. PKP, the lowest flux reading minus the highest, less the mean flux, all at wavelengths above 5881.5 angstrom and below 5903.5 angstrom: -29.7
